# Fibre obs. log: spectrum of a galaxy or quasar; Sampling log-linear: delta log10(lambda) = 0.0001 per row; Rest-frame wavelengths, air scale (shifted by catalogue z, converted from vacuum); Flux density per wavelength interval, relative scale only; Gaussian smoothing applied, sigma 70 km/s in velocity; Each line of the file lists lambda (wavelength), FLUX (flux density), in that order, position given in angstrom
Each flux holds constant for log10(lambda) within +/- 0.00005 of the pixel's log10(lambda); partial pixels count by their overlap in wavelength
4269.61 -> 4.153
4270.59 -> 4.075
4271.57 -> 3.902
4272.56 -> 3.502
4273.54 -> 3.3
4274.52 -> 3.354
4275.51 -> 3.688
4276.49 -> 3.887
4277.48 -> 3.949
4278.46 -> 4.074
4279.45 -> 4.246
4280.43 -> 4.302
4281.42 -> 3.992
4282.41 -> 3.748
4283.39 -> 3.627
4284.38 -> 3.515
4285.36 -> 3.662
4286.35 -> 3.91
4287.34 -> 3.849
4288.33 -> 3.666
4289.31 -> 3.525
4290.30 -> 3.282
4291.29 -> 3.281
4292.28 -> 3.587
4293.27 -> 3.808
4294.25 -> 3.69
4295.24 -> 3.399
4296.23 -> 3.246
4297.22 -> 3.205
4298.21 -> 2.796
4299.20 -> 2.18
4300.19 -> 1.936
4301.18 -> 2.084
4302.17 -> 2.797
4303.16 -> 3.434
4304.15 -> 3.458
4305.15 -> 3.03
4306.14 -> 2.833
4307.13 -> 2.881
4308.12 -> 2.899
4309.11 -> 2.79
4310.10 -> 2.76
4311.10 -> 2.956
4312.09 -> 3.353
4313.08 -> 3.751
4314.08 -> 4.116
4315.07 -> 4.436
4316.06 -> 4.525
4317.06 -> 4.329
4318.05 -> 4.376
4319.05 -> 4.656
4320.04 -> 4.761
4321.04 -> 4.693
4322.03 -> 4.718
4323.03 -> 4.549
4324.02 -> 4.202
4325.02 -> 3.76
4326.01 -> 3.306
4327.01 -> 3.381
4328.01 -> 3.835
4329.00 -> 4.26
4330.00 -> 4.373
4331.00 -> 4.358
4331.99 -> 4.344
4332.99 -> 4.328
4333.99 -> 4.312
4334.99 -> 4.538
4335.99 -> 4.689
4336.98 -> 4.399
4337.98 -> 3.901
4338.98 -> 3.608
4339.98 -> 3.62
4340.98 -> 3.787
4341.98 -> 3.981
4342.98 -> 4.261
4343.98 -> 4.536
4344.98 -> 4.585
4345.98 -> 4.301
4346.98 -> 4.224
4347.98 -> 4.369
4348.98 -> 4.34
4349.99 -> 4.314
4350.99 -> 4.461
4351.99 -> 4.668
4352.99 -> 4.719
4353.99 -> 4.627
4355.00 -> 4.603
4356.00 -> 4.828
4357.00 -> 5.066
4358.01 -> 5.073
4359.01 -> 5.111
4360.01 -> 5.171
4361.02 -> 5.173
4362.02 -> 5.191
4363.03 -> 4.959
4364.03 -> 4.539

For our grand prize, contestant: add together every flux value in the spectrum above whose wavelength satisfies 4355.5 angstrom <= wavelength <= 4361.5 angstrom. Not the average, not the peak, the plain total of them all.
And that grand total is 30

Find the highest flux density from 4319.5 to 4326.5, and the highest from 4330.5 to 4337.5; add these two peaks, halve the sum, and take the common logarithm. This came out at 0.67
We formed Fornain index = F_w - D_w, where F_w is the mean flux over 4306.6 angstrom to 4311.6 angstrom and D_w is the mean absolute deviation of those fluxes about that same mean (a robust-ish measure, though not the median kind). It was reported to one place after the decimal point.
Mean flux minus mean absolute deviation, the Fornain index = 2.8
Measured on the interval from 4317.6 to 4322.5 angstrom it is 4.5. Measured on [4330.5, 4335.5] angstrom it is 4.3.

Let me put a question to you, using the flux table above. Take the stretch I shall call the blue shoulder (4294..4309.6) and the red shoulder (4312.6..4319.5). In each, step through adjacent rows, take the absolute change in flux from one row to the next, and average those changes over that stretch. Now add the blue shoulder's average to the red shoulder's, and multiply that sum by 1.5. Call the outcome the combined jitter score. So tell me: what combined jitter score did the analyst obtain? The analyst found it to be 0.73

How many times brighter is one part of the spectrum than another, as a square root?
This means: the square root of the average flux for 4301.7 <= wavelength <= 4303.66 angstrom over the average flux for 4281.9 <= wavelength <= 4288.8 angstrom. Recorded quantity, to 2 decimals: 0.92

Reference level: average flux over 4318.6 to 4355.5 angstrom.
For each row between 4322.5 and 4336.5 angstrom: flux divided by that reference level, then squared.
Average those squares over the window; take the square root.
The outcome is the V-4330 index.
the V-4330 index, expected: 0.98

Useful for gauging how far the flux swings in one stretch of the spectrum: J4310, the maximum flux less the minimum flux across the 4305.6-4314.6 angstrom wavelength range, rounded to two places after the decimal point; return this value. 1.36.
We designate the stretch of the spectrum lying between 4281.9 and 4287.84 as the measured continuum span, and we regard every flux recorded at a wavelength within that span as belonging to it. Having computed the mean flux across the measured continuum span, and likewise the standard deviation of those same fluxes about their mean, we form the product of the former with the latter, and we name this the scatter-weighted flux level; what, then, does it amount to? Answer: 0.5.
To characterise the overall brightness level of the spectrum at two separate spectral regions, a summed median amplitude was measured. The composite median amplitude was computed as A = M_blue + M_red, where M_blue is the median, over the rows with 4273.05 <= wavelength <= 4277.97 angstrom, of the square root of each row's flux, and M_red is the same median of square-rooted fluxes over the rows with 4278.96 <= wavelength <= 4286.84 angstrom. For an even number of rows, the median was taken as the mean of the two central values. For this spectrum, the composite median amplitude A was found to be 3.88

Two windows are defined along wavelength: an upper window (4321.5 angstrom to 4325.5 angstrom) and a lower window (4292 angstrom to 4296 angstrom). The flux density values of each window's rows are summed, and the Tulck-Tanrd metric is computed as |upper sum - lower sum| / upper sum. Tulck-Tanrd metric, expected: 0.16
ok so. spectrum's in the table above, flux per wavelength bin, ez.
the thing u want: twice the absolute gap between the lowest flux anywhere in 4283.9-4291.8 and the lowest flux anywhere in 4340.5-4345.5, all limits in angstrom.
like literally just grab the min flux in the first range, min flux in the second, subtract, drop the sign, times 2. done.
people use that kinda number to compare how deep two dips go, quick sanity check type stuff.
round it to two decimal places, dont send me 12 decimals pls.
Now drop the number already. 1.01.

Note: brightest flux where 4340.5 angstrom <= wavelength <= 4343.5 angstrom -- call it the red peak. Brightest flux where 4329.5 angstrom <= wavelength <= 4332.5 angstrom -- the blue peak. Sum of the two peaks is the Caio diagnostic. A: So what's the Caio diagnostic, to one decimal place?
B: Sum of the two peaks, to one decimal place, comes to 8.6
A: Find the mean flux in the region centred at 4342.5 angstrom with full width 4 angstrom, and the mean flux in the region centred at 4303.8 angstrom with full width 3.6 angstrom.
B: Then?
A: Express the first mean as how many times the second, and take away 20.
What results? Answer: -18.7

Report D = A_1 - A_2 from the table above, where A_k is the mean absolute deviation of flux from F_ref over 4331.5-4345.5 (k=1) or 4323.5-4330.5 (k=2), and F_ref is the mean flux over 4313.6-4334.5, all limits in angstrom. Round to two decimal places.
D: -0.14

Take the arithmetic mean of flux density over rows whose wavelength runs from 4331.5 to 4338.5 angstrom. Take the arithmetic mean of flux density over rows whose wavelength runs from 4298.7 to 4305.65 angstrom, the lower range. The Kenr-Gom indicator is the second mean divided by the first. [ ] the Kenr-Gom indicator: 0.62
